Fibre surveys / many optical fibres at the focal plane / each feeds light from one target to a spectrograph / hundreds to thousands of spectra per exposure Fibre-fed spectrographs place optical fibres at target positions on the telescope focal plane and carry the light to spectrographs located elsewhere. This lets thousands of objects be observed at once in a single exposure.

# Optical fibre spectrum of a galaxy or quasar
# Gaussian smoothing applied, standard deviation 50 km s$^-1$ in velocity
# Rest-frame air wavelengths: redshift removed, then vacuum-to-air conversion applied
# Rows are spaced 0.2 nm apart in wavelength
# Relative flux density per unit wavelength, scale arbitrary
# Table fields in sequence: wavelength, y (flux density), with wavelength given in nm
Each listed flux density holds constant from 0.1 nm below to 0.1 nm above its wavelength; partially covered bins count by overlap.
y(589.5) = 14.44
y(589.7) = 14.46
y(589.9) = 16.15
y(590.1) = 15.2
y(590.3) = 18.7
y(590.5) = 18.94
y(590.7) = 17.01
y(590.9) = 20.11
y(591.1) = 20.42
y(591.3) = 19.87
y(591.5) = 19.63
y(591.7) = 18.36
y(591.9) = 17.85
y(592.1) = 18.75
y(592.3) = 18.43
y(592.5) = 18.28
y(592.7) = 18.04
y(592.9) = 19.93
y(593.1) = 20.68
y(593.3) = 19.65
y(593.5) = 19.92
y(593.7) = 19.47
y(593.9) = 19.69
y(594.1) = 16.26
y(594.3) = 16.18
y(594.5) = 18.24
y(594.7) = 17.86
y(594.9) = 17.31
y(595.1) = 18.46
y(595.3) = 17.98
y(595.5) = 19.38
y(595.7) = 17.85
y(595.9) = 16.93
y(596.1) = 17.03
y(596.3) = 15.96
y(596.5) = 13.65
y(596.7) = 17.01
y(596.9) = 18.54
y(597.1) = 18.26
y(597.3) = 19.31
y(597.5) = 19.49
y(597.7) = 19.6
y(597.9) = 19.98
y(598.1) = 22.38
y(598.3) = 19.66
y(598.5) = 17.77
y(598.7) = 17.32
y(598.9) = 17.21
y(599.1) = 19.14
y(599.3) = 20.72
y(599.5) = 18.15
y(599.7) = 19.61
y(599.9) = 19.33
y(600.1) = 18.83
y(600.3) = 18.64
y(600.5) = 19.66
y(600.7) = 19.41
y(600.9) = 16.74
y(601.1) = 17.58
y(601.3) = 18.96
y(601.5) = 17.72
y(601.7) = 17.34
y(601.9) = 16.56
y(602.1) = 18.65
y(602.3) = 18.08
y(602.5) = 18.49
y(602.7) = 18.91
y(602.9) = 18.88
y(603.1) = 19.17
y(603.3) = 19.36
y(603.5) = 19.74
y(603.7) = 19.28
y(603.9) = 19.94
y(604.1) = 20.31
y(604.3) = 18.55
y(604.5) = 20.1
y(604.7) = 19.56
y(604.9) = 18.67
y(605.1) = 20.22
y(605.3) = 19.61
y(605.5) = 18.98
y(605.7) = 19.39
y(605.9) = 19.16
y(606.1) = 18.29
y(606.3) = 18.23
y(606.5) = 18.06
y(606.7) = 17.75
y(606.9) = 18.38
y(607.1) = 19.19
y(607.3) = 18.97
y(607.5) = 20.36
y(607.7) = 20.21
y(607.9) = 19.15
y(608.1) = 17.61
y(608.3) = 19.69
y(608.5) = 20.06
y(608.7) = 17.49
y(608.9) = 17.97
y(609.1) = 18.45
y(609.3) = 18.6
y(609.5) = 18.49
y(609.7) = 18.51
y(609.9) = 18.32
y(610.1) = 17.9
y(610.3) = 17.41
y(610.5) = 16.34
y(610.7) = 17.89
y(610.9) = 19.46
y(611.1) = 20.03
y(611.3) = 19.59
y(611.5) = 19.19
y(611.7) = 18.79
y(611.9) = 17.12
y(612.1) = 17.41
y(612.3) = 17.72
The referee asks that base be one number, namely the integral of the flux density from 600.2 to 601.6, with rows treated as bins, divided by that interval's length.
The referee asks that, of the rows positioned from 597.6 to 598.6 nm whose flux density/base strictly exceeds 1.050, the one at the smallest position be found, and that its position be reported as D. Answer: 597.7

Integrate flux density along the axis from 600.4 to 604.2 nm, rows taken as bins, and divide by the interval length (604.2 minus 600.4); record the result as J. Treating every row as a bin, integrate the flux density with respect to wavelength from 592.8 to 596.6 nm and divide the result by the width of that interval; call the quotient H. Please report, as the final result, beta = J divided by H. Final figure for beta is 1.04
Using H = 18.0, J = 18.7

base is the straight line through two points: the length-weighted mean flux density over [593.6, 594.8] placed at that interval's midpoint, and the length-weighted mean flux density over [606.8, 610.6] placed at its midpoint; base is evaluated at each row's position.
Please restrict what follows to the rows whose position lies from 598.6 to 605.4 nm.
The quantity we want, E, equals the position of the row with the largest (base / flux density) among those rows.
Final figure 601.9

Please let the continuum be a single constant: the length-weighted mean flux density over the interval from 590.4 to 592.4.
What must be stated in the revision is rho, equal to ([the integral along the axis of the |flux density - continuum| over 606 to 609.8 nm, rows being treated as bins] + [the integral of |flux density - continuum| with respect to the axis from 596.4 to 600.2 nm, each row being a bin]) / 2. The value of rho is 3.8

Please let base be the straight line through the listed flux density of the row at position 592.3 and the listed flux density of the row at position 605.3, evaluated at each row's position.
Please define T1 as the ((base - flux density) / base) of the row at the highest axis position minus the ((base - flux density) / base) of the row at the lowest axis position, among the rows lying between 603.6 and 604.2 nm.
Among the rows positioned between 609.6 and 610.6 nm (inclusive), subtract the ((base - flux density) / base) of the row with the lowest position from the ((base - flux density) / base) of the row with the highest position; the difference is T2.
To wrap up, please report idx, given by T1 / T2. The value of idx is -0.5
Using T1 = -0.05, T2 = 0.111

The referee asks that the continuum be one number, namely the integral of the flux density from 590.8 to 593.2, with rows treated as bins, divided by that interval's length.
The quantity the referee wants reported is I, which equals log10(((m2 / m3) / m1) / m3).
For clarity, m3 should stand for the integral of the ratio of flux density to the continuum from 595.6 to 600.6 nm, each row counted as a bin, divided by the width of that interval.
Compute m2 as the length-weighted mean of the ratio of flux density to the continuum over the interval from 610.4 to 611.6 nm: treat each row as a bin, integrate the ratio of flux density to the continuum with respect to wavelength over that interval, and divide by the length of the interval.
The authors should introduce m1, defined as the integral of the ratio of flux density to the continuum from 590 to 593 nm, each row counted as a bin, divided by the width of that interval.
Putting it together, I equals 0.036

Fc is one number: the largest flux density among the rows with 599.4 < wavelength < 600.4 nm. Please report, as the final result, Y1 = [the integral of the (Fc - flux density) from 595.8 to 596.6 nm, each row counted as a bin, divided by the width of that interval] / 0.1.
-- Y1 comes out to 37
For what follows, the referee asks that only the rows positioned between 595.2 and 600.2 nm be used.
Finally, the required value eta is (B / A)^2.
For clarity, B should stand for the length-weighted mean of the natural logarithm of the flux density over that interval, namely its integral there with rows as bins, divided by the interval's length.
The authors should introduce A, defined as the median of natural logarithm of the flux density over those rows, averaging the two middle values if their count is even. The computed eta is 0.993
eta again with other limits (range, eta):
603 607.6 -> 0.999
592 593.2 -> 1.015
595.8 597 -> 0.978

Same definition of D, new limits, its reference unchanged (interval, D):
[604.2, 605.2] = 604.5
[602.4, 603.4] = 603.3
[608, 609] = 608.3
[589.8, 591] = 590.9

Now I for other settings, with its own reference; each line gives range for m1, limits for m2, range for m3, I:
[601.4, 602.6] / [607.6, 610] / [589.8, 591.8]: 0.056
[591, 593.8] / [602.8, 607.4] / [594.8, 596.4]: 0.072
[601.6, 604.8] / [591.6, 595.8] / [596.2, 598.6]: 0.024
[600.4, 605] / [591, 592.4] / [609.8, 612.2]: 0.048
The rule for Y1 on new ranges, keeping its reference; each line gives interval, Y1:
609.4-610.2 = 13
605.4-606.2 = 7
